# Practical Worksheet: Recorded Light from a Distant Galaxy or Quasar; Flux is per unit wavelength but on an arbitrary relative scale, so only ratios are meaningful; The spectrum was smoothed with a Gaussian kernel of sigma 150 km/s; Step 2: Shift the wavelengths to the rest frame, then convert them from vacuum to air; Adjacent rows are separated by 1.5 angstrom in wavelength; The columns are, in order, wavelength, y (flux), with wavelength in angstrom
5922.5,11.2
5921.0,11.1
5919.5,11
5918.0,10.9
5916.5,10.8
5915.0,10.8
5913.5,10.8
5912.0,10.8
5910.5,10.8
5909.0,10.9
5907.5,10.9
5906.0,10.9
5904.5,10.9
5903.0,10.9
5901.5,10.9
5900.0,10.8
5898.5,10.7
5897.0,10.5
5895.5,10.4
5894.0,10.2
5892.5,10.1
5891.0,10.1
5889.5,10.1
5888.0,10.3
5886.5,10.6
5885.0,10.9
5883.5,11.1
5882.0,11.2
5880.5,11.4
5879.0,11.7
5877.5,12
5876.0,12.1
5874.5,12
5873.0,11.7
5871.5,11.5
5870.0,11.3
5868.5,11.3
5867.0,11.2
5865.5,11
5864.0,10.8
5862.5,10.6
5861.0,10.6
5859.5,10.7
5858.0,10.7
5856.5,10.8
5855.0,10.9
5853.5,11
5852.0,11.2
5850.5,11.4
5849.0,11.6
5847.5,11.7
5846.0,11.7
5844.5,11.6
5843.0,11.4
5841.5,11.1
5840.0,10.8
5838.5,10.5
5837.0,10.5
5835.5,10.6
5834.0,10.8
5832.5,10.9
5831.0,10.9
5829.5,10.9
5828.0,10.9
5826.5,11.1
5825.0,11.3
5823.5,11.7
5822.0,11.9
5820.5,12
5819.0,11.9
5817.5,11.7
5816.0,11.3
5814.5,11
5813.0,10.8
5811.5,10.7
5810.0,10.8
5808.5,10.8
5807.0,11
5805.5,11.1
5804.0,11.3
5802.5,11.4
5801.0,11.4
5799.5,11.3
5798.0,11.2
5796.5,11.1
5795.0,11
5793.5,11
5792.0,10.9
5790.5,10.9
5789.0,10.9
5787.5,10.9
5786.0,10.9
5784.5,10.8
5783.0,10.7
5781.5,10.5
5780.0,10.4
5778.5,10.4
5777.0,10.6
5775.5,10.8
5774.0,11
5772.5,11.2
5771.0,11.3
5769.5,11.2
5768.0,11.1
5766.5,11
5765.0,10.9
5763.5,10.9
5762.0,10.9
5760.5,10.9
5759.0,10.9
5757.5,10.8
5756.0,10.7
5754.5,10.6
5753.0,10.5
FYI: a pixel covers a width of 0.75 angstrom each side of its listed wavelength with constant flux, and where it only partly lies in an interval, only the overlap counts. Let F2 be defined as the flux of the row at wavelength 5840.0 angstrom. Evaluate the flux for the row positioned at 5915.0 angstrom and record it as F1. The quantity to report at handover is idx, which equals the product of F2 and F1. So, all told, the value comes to 117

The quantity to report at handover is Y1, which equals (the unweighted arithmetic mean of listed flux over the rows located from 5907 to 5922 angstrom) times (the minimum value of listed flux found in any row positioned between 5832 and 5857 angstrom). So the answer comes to 114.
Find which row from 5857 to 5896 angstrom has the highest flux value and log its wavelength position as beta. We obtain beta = 5876.0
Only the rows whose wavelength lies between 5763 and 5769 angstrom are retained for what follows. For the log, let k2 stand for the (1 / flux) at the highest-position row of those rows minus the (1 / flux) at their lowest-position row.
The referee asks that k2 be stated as -0.002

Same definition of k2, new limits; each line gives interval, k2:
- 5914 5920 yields -0.002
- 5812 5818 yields -0.007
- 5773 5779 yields 0.005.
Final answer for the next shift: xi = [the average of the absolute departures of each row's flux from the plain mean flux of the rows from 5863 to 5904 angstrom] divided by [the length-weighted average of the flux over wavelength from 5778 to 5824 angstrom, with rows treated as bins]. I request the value 0.044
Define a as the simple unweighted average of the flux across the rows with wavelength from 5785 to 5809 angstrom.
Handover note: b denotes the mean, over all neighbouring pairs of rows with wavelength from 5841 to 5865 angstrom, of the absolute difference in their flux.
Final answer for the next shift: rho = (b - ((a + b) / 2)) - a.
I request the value -16.5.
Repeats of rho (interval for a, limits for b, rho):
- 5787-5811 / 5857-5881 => -16.5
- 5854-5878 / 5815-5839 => -16.7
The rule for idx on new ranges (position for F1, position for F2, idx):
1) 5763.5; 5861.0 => 116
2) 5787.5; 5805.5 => 121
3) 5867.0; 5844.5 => 130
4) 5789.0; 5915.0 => 118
